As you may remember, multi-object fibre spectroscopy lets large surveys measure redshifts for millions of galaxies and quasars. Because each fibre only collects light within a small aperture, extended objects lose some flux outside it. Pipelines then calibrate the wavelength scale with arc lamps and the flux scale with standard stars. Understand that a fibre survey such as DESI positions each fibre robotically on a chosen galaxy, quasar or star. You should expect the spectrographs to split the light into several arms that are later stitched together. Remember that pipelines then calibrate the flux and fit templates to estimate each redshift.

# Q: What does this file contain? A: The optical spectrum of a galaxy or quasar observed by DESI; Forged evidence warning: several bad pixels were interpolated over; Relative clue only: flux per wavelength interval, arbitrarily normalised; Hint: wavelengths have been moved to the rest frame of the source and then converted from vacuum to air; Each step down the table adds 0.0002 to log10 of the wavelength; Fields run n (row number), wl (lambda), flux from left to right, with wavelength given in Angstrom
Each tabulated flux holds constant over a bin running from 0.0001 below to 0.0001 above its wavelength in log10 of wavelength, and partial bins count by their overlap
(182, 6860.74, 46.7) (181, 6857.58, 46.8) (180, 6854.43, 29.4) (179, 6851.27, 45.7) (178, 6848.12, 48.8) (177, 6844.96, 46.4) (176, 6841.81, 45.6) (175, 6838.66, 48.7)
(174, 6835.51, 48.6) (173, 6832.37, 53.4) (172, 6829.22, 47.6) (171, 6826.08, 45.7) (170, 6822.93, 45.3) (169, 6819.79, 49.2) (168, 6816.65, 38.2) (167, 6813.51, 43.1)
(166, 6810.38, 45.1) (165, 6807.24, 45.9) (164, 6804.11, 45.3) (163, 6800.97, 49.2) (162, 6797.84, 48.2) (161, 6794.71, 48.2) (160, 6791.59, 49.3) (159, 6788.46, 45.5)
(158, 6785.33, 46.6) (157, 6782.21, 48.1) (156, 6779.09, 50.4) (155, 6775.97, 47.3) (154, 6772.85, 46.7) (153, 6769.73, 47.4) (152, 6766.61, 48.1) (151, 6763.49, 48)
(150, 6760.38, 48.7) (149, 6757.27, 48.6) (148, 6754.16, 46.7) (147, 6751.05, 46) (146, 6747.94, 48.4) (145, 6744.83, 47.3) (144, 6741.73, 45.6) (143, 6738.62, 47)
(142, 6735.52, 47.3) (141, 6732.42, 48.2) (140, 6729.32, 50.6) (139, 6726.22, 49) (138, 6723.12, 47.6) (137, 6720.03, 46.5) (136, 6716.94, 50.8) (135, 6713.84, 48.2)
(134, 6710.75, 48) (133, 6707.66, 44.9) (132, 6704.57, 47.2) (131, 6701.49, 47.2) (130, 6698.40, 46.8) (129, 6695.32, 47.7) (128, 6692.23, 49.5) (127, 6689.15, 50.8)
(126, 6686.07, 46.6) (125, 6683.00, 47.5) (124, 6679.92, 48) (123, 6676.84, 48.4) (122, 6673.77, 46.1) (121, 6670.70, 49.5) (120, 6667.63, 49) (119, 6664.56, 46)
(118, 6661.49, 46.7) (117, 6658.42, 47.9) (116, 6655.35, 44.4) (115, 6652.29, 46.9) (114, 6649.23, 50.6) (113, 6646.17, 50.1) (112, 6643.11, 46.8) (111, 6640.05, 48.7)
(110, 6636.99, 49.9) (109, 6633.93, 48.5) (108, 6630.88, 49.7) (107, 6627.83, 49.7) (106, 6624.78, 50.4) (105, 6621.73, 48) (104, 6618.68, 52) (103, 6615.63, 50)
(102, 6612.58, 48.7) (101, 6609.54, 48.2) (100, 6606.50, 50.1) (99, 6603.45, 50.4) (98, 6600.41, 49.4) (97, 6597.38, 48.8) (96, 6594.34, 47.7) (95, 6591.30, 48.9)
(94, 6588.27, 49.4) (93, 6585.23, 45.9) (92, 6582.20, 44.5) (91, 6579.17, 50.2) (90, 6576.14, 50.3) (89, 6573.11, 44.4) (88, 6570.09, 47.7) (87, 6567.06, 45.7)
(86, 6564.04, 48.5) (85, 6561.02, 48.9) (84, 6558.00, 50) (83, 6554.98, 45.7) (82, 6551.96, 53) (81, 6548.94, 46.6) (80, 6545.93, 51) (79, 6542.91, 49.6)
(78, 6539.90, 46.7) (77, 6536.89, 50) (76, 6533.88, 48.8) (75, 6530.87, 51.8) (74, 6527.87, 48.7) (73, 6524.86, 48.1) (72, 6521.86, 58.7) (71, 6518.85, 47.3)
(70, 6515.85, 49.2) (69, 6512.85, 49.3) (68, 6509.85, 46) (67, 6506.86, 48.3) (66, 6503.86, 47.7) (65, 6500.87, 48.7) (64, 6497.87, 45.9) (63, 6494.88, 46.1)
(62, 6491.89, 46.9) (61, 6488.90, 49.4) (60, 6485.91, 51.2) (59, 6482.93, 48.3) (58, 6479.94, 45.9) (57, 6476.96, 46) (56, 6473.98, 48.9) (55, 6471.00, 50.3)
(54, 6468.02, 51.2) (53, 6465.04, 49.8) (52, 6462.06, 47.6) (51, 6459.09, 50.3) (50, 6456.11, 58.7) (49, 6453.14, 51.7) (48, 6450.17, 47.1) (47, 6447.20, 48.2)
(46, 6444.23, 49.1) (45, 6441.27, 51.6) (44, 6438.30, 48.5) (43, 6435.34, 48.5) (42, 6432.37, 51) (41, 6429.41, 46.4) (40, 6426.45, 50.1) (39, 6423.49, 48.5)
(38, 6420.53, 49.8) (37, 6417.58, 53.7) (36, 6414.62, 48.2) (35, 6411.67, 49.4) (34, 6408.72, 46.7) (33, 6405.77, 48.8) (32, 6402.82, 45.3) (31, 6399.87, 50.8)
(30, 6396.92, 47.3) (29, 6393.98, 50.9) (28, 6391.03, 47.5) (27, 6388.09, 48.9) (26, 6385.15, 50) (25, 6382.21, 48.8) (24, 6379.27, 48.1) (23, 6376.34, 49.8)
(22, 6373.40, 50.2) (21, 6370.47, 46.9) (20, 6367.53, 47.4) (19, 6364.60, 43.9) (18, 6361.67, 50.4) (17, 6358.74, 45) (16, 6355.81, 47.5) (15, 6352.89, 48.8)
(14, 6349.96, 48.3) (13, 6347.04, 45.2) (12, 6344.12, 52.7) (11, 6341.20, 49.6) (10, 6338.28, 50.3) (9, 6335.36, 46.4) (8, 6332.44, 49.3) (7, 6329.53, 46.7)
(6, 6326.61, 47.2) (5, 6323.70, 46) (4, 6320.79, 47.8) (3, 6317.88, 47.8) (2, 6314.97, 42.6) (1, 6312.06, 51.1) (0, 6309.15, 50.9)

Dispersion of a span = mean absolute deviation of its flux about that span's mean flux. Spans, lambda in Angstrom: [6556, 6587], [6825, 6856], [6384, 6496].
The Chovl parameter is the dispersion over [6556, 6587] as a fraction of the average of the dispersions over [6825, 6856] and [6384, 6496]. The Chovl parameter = 0.8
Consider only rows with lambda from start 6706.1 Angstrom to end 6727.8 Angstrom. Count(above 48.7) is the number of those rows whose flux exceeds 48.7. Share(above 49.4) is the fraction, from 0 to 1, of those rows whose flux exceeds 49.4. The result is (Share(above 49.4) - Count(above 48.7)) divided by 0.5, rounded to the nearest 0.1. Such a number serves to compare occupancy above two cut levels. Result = -3.7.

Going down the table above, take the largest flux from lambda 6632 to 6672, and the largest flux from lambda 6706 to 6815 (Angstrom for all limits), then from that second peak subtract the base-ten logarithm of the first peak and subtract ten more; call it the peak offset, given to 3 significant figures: 39.1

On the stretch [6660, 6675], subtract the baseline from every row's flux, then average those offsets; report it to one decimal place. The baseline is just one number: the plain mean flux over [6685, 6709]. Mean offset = -0.1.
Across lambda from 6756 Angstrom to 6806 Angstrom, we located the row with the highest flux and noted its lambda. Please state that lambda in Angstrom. 6779.09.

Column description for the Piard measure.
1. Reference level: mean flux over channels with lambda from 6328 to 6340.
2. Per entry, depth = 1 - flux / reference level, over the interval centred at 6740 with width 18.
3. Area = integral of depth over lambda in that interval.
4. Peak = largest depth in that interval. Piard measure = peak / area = 0.16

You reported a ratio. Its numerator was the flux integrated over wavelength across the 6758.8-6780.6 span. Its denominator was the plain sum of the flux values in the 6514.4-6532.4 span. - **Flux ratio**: 3.45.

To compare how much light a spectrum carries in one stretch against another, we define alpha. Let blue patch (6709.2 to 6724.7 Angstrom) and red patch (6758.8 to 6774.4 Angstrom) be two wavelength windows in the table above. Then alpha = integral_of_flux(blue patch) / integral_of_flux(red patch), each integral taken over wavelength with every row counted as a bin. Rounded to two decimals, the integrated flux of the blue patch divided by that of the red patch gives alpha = 1.00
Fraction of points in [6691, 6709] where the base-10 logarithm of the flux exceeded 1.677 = 0.33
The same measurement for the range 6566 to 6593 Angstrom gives 0.56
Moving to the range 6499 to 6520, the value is 0.71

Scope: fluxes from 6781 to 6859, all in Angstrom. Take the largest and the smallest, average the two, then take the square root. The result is 6.4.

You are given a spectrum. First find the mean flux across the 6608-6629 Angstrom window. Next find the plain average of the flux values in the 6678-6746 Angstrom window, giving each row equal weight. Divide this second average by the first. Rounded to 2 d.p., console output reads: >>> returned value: 0.96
